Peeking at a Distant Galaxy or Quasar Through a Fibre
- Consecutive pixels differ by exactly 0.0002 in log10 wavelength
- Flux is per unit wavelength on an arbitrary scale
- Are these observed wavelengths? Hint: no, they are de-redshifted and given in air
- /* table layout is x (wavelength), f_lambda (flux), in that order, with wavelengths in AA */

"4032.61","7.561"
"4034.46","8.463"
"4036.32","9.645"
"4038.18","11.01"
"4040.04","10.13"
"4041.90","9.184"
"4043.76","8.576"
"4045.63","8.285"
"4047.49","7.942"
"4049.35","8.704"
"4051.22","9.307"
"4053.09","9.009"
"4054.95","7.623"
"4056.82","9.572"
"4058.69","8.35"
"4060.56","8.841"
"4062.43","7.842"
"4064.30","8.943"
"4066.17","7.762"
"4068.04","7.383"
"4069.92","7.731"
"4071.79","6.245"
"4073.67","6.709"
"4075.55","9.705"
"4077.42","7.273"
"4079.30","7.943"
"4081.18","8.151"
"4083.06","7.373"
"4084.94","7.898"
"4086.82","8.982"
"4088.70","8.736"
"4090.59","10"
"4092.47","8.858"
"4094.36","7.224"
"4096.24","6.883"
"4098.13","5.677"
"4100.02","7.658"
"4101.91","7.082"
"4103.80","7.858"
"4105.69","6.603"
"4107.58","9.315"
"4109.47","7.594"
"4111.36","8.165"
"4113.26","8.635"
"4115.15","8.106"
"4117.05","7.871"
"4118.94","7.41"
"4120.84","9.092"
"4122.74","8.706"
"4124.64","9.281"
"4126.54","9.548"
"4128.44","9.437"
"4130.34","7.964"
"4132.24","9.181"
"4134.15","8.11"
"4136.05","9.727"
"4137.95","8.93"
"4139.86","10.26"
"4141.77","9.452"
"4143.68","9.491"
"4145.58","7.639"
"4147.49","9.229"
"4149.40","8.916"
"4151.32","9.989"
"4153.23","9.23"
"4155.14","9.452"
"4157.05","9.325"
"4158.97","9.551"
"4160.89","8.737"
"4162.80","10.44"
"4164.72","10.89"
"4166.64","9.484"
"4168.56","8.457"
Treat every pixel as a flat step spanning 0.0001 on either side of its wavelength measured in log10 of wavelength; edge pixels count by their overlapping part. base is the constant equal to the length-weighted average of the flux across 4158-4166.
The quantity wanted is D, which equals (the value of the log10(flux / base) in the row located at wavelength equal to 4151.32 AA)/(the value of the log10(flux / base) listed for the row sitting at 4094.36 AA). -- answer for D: 0.0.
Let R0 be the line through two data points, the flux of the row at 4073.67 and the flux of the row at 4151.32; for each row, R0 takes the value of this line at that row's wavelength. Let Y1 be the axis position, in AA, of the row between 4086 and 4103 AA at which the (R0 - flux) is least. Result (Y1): 4090.59 AA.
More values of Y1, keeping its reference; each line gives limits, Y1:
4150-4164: 4151.32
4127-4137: 4128.44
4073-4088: 4075.55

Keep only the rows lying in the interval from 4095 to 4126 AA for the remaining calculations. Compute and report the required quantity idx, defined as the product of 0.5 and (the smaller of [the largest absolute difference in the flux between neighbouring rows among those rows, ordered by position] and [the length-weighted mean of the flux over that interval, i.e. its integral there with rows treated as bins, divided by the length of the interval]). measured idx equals 1.36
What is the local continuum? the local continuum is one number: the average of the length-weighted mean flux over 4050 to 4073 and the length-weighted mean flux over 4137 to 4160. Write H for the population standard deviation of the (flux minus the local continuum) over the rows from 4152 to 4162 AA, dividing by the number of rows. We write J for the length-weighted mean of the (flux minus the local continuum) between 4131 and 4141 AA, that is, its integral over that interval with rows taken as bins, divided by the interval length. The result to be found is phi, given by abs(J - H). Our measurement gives 0.2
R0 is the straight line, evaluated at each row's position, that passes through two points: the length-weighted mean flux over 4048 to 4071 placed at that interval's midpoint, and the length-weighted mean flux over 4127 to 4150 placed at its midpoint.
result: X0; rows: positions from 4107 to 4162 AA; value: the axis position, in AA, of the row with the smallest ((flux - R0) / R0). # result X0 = 4118.94 AA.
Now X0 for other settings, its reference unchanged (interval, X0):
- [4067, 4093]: 4071.79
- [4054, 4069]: 4068.04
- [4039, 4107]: 4098.13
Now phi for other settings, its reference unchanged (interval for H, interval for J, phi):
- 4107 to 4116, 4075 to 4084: 1.3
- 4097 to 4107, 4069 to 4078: 2.0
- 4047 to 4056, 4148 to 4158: 0.0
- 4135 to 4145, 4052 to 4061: 0.5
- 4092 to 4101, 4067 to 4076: 2.3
